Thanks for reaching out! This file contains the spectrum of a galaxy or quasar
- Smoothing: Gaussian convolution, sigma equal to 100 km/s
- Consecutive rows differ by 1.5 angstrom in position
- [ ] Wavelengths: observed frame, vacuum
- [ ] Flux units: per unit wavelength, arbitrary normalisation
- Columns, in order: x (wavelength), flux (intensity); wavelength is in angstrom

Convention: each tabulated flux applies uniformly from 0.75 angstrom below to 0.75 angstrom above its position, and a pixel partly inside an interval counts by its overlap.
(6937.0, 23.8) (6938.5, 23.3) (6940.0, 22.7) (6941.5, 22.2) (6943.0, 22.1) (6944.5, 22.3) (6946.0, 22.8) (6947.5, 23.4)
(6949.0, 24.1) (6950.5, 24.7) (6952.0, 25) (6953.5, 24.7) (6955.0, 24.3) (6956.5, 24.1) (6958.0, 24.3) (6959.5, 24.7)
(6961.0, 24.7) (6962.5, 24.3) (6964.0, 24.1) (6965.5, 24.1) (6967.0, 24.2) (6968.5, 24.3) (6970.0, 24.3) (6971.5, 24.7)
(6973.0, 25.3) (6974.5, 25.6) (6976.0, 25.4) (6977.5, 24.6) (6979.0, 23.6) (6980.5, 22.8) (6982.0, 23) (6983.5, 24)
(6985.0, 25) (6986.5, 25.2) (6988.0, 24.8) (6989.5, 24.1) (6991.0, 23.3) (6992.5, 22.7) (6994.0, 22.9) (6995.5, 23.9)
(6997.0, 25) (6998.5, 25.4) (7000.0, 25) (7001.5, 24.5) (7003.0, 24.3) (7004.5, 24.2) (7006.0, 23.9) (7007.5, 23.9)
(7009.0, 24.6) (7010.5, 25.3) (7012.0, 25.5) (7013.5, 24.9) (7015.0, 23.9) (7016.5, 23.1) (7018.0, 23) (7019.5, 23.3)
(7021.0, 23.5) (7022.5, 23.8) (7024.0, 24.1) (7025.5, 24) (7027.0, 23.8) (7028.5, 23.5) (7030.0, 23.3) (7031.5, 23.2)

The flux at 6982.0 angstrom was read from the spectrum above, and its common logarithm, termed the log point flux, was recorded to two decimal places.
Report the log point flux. 1.36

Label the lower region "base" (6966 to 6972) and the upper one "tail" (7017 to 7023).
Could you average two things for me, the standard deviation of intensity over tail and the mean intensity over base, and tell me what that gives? 12.3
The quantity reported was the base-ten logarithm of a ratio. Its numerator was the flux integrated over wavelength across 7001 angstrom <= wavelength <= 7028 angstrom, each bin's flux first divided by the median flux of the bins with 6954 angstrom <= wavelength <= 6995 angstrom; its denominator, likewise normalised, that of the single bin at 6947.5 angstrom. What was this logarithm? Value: 1.444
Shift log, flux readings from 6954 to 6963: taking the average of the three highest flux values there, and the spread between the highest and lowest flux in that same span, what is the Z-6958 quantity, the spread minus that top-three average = -24.0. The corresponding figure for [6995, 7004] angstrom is -23.6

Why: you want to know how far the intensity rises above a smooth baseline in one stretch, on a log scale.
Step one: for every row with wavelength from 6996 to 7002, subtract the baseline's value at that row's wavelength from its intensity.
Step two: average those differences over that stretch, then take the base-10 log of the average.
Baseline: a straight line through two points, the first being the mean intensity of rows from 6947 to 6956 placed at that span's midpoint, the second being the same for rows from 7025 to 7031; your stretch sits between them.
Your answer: 0.02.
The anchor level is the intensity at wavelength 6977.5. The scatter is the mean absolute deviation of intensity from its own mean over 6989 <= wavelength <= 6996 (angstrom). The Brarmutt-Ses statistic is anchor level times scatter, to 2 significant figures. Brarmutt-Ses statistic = 12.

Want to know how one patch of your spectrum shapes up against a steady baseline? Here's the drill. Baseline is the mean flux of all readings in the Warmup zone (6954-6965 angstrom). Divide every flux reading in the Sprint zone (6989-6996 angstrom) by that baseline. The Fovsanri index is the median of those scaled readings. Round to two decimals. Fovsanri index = 0.96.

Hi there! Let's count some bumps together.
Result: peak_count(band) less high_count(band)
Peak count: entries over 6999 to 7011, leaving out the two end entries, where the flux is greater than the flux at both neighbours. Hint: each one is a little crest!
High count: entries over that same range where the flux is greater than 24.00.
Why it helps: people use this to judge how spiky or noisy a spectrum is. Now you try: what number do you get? -6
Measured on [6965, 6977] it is -7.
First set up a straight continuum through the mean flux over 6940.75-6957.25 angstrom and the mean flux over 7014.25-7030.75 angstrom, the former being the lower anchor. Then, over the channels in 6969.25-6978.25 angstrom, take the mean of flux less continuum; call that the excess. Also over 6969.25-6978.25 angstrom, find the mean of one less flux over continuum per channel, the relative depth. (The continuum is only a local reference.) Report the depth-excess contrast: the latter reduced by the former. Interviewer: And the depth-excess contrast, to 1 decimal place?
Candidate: -1.4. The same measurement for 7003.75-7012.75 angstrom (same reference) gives -1.0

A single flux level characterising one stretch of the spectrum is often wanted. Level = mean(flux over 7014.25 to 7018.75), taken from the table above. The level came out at 23.33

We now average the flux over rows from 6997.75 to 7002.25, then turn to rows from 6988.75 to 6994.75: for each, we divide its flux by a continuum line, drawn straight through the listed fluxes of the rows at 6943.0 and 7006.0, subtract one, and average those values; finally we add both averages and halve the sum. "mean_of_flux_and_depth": 12.5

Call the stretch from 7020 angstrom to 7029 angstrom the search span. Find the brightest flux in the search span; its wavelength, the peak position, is 7024.0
